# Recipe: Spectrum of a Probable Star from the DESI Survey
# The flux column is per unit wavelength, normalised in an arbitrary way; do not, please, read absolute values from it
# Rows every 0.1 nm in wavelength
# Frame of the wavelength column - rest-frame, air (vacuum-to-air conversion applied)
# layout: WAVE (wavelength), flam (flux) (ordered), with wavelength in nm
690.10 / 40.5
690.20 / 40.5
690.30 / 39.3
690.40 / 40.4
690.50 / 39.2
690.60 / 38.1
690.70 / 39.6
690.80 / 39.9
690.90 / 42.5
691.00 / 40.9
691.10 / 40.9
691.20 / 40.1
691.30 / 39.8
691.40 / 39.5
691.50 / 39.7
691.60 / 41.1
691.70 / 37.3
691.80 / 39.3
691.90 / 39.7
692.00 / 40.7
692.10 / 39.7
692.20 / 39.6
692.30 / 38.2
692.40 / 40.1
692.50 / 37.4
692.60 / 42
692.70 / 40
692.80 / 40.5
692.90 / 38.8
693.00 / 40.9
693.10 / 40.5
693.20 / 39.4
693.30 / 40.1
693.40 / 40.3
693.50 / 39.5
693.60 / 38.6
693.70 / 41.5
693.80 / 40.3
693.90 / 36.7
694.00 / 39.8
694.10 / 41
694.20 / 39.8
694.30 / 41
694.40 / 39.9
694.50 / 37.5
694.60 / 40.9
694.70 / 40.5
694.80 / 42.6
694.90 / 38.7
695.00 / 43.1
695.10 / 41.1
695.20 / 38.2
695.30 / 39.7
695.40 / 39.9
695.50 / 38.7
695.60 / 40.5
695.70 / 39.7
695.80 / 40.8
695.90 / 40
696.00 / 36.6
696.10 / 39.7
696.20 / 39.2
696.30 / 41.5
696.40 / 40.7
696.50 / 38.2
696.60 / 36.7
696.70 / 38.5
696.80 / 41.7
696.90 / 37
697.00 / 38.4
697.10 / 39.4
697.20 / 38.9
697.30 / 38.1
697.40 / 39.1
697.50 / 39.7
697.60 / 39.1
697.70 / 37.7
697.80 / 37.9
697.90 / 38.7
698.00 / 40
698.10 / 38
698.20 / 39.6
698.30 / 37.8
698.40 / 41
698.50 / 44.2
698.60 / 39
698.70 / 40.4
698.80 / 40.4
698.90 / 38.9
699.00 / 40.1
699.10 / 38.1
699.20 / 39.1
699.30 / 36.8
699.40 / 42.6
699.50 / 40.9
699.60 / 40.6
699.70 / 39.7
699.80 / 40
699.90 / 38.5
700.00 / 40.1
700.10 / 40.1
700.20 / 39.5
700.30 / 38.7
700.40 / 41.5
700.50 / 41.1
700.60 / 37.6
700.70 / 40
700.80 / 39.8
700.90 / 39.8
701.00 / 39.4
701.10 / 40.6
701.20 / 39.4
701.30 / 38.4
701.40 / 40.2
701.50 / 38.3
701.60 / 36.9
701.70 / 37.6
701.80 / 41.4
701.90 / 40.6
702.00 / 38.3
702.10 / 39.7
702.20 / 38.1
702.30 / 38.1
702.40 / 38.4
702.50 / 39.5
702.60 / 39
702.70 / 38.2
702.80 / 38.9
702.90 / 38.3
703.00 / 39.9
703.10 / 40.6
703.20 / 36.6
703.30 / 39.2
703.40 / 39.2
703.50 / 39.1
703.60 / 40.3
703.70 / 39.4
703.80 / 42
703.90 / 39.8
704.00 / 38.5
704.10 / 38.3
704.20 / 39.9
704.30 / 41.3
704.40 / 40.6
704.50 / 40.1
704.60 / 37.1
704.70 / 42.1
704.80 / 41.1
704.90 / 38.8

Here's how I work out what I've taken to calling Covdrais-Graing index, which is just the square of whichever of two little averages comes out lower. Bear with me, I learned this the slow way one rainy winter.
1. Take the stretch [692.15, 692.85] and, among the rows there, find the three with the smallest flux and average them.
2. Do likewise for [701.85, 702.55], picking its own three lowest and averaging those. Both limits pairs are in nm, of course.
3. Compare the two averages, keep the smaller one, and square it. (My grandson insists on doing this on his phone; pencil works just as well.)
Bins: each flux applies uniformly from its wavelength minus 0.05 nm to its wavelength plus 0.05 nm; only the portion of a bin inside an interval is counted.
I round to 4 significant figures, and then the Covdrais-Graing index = 1457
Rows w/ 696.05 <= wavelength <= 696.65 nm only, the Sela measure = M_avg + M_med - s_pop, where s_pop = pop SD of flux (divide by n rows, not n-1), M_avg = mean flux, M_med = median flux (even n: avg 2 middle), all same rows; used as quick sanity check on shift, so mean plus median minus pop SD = 77.2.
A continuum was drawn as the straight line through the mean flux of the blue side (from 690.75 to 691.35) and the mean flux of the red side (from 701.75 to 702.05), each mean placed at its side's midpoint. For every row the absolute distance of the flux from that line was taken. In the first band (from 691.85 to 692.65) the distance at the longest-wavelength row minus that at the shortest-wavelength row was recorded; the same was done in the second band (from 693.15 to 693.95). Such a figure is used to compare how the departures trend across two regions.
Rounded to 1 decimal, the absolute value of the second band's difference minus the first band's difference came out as 2.2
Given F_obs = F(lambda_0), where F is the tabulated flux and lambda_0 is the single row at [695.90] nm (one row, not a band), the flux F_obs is 40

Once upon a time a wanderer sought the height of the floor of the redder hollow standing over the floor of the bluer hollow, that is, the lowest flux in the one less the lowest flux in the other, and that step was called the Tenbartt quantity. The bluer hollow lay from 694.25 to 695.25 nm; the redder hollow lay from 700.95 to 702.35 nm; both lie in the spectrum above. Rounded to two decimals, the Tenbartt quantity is -0.60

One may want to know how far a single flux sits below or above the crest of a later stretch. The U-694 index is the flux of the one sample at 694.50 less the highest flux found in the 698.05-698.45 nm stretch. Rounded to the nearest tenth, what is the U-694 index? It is -3.5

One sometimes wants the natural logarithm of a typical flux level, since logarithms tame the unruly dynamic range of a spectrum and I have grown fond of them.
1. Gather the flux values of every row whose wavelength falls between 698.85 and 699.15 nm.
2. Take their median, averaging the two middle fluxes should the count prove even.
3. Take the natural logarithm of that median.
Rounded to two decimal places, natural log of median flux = 3.66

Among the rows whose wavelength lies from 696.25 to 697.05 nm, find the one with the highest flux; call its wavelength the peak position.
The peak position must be 696.80 nm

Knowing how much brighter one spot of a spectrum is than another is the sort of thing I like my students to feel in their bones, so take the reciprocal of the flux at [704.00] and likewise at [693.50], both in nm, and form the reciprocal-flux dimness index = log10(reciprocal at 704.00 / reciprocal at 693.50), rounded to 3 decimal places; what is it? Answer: 0.011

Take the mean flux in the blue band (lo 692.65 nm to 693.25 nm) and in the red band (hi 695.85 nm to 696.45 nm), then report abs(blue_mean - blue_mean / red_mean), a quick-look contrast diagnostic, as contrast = 39.0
